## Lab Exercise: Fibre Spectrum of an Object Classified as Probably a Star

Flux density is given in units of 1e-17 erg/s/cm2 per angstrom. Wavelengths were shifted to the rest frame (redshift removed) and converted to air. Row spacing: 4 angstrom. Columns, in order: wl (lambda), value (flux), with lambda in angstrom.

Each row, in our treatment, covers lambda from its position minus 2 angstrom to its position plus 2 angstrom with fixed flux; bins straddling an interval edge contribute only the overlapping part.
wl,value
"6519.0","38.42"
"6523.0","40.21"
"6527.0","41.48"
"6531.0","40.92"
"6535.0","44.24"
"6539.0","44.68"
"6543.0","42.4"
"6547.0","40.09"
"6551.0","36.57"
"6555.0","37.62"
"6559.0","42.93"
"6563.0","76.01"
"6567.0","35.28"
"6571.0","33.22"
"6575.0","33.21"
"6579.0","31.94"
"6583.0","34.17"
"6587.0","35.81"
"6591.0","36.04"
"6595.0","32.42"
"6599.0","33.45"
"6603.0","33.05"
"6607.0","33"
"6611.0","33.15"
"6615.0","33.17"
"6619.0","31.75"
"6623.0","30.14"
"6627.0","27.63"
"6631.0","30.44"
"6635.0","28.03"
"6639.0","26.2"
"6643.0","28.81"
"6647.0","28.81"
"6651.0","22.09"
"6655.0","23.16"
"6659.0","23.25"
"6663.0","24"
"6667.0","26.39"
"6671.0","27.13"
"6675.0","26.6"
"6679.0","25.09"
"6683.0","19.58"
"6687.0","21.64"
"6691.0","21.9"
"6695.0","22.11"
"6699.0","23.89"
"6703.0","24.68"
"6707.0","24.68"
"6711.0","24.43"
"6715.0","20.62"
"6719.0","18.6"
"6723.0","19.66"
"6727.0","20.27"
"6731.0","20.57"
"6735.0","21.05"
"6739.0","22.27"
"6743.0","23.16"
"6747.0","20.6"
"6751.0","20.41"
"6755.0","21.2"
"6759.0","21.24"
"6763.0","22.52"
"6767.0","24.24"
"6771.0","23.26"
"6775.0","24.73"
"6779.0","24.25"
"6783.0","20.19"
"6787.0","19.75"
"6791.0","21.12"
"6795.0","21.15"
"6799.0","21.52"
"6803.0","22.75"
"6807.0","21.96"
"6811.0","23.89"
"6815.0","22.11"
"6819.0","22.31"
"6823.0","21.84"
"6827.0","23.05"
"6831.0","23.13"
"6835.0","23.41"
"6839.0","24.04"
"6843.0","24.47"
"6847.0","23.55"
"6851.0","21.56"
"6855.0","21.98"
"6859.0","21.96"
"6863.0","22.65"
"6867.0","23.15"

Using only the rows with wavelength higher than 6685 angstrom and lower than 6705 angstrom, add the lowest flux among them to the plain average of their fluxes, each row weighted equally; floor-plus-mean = 44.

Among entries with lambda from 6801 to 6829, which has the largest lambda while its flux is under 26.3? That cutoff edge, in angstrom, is 6827.0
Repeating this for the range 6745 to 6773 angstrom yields 6771.0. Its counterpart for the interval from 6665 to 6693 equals 6691.0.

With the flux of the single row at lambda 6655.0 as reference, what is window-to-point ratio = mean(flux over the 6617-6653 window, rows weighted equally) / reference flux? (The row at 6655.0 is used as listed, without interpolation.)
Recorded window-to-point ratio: 1.2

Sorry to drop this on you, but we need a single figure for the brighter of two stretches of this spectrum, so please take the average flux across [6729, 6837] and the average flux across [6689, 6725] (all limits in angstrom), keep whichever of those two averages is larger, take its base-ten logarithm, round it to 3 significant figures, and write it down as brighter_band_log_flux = 1.35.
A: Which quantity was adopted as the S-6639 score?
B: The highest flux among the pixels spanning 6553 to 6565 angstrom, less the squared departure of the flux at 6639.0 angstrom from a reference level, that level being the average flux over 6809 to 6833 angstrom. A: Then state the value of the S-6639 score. 64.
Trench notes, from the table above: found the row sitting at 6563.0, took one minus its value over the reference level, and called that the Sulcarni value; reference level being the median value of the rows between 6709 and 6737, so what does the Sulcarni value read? -2.7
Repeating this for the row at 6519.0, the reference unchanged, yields -0.9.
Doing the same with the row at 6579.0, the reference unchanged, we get -0.6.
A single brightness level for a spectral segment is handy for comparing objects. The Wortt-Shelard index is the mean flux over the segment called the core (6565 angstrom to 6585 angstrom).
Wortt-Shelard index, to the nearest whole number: 34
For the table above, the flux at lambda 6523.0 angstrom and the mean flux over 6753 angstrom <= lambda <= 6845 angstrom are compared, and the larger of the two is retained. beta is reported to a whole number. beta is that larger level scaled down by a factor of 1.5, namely 27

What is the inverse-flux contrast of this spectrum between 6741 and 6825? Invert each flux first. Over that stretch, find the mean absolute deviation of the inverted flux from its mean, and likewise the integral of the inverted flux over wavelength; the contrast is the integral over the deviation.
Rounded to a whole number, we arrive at 1616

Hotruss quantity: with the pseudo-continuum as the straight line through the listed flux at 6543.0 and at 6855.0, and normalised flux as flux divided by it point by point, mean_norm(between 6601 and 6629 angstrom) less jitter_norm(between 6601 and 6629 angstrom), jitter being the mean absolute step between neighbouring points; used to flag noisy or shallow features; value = 0.82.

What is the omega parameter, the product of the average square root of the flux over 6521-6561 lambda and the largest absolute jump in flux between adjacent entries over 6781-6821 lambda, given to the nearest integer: 12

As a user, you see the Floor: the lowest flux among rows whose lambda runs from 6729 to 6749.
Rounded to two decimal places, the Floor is 20.57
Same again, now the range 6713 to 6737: 18.60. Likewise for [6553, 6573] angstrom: 33.22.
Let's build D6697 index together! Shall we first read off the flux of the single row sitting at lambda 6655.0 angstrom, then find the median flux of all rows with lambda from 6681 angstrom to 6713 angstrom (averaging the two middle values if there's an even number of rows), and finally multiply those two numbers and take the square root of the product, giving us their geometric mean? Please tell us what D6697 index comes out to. 23.1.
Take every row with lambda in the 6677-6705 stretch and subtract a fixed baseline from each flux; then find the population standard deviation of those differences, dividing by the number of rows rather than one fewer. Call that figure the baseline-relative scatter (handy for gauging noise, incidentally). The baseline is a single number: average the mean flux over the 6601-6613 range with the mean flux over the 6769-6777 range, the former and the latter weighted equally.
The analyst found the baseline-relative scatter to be 1.8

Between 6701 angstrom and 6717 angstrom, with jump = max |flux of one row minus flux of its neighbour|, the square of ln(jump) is 1.8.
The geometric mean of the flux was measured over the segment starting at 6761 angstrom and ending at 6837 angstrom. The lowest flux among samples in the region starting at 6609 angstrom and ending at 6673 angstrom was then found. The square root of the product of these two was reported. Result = 22.3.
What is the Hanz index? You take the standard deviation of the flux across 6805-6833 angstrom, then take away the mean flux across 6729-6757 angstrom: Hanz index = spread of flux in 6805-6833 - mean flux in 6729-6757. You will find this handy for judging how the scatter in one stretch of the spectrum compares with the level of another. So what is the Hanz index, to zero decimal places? -21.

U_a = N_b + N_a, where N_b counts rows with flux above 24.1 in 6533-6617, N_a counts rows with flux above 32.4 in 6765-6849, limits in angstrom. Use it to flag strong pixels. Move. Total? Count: 21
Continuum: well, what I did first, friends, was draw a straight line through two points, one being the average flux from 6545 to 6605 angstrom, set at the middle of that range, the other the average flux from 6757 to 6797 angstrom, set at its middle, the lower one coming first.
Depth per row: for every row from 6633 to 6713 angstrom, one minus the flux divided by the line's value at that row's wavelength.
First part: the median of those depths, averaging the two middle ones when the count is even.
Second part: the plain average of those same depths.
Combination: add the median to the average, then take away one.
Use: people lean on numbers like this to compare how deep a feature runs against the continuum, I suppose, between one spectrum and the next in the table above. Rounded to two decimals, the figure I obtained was -0.65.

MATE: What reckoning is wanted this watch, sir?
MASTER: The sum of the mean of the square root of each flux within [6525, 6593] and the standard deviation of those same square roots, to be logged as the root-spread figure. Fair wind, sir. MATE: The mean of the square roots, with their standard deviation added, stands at 7.0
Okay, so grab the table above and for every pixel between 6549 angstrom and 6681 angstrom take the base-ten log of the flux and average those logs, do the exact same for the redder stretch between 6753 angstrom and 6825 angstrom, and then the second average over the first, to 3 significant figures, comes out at 0.900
